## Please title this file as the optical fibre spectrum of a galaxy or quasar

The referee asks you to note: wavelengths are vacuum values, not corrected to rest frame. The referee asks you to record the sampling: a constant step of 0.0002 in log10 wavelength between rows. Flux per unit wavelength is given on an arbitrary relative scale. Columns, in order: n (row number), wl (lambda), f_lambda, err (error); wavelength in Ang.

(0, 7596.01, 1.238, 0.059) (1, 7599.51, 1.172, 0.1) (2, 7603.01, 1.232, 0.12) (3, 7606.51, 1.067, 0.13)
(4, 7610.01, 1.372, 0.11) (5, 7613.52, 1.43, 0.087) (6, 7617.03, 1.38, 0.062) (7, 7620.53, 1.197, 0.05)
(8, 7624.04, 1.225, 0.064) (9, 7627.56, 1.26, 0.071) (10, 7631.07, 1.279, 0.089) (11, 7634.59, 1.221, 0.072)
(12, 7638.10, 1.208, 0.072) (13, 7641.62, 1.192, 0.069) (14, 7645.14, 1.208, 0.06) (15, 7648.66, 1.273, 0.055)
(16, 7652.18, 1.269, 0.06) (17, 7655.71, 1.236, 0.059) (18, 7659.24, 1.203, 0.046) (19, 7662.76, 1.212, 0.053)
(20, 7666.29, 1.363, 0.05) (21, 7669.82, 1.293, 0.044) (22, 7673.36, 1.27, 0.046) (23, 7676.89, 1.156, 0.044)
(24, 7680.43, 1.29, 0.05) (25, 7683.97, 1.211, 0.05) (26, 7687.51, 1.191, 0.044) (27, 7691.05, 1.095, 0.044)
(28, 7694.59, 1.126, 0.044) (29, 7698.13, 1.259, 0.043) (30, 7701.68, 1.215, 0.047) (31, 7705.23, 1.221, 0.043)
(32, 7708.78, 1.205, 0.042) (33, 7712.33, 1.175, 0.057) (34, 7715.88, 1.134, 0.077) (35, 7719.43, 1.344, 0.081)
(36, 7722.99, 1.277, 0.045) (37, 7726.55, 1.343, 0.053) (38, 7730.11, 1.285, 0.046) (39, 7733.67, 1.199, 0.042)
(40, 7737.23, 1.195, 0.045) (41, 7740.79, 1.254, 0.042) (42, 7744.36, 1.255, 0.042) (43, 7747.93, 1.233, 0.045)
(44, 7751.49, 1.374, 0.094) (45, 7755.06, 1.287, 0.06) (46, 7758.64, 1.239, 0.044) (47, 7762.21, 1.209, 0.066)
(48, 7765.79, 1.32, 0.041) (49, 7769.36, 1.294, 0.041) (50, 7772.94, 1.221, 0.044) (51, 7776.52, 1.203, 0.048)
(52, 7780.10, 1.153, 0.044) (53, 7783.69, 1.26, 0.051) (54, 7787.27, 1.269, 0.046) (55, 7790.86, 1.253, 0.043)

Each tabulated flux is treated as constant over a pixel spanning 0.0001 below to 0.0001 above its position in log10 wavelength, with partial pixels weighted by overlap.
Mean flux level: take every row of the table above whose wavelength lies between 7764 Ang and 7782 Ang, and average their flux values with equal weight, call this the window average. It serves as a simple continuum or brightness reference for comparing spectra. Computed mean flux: 1.238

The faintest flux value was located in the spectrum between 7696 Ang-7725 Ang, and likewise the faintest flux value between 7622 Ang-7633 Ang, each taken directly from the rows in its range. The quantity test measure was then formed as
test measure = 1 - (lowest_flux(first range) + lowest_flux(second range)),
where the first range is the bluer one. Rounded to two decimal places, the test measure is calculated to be -1.36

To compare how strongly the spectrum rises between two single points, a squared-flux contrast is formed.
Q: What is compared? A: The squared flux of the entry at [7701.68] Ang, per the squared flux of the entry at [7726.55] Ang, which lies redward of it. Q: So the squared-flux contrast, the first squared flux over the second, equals 0.82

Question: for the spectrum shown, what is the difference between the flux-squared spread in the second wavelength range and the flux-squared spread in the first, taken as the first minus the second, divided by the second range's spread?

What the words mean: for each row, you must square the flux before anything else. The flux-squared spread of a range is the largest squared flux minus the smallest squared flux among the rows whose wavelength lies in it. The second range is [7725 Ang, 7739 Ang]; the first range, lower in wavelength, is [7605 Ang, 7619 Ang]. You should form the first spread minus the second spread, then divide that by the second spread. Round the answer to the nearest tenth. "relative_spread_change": 1.4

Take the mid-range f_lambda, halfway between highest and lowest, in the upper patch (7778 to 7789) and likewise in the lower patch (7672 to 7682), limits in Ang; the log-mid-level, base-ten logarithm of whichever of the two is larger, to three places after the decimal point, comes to 0.087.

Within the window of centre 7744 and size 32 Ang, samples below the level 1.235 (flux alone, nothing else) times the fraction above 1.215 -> 2.33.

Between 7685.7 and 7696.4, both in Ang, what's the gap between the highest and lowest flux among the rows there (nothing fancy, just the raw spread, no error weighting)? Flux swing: 0.10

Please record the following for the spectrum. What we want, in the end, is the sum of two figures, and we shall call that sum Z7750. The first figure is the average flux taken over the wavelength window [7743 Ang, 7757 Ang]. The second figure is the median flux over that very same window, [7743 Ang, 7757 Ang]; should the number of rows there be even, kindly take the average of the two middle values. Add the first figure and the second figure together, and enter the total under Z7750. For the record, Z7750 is 2.56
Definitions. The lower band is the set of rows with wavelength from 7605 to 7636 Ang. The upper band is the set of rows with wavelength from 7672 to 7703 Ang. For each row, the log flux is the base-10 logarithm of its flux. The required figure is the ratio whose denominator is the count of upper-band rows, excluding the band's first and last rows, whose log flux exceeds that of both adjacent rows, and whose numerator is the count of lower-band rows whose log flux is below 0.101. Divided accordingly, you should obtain 2.50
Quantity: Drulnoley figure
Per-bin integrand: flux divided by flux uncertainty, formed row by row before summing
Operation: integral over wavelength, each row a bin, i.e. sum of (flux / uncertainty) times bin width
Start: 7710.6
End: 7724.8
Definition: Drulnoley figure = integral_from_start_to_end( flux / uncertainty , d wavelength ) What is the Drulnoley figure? 285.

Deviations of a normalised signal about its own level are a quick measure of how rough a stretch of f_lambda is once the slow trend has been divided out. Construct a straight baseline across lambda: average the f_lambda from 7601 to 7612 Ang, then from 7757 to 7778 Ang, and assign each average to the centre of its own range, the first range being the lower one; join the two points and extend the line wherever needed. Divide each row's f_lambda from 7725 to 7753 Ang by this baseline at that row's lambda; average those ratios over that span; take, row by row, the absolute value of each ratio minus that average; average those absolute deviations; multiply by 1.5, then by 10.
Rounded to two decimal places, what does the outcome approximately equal 0.61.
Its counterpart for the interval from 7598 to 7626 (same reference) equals 1.23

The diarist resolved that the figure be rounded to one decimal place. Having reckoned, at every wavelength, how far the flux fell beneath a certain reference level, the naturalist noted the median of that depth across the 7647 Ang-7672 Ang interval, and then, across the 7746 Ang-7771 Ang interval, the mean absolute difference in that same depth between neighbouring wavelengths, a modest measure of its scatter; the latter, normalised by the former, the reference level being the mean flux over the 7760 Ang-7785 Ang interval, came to -2.3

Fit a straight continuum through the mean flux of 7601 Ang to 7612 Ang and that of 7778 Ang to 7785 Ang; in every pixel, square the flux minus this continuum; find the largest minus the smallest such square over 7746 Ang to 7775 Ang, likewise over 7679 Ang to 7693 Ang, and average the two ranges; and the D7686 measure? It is 0.021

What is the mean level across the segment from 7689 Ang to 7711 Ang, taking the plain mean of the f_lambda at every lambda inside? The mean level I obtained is 1.19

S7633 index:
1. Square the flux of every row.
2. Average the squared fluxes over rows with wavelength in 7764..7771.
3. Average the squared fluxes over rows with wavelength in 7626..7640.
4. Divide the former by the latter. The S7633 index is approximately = 1.11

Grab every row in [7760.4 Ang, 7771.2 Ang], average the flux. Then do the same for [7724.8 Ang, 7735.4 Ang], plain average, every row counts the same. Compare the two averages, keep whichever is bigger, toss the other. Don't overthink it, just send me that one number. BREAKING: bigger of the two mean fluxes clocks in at 1.28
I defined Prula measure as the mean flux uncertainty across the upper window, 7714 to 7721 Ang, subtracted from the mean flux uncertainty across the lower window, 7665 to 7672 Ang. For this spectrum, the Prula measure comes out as -0.032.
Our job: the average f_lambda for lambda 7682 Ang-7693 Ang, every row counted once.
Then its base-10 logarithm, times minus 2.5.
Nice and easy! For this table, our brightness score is -0.17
